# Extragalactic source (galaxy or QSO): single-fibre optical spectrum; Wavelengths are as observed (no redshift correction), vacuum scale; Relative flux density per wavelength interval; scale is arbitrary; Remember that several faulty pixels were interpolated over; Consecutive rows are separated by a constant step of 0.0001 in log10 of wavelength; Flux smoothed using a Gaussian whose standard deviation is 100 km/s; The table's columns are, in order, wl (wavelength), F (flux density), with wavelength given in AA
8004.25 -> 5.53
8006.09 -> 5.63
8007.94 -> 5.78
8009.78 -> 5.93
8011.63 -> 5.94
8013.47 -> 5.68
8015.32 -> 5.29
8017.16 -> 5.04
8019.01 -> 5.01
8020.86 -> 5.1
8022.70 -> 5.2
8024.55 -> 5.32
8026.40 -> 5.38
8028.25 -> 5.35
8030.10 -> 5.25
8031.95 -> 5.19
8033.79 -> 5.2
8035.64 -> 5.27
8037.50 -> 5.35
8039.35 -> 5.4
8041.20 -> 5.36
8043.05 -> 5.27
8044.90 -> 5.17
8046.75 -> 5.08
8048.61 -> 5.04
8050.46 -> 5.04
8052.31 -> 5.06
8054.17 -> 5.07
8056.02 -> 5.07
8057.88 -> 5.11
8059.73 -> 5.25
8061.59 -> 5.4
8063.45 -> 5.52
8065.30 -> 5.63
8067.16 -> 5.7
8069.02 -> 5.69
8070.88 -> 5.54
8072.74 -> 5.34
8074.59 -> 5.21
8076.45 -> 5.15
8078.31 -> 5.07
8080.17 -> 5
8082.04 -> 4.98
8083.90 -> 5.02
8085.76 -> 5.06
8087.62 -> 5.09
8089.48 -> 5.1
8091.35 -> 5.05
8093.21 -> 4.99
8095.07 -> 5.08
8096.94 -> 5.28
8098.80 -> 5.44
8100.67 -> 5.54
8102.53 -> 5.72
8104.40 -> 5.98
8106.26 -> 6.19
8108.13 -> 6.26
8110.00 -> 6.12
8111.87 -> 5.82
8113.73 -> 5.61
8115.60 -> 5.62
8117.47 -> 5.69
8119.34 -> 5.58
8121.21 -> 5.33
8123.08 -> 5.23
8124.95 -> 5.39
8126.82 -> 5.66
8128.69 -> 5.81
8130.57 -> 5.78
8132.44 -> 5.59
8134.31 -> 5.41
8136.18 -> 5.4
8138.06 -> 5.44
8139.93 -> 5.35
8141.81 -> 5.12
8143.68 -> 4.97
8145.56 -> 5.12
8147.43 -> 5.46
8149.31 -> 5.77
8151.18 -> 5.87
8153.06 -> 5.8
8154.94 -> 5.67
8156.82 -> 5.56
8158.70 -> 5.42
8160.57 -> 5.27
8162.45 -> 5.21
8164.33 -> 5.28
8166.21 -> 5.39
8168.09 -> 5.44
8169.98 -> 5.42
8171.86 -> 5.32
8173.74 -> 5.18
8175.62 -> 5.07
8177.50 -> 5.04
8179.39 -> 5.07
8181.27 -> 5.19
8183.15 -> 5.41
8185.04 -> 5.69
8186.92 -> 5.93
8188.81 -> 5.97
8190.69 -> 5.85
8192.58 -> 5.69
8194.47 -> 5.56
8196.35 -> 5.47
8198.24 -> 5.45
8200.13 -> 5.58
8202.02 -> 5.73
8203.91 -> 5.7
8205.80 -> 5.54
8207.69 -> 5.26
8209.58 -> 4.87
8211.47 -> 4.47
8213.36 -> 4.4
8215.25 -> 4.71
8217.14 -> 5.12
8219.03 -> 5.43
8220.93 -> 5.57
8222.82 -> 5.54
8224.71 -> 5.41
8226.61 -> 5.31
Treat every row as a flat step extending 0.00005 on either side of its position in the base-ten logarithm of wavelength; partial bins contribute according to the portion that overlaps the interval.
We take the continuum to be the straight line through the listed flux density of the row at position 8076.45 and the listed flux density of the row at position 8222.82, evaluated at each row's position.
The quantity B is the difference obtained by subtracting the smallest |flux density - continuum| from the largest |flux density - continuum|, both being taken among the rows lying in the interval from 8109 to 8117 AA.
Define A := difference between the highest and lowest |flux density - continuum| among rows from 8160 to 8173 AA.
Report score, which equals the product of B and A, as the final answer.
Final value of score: 0.09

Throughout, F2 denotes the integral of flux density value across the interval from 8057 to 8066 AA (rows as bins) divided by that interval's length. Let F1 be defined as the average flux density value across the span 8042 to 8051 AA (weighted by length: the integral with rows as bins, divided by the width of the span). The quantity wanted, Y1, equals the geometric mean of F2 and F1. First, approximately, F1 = 5.13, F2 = 5.38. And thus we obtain 5.25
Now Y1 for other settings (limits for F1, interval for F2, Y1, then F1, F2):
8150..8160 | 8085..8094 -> 5.35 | 5.66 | 5.06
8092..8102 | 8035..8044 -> 5.31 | 5.28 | 5.33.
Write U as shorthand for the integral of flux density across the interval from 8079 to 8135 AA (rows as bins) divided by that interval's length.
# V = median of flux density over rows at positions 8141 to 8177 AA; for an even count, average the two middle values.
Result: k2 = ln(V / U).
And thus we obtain -0.02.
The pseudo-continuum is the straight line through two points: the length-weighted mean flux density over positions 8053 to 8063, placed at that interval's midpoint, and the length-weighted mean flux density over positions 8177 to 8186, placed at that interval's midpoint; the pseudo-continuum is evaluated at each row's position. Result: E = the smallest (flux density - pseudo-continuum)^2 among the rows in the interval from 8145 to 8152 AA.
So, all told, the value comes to 0.021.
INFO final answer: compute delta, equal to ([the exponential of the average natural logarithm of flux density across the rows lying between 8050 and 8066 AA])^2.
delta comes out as 27.4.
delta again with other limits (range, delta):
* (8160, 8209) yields 29.6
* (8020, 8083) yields 27.6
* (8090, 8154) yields 30.6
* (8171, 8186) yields 27.5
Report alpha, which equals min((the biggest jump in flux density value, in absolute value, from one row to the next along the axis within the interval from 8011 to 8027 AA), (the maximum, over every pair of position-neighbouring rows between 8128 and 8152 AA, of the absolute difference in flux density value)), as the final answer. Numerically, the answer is 0.340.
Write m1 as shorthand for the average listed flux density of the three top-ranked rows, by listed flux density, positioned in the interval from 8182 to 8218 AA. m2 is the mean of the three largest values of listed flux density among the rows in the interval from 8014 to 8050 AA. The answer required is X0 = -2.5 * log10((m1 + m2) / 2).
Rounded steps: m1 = 5.92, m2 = 5.38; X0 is -1.88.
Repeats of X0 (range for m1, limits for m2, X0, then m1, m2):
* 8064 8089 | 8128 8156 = -1.90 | 5.67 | 5.83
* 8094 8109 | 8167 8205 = -1.95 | 6.14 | 5.92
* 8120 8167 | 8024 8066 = -1.88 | 5.83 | 5.52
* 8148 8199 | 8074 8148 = -1.96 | 5.92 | 6.19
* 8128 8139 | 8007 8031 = -1.91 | 5.73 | 5.88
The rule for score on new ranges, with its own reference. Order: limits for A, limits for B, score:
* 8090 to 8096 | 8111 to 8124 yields 0.05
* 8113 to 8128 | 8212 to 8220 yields 0.39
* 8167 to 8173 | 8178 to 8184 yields 0.02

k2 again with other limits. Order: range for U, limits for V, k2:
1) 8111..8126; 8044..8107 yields -0.08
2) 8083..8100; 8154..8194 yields 0.05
